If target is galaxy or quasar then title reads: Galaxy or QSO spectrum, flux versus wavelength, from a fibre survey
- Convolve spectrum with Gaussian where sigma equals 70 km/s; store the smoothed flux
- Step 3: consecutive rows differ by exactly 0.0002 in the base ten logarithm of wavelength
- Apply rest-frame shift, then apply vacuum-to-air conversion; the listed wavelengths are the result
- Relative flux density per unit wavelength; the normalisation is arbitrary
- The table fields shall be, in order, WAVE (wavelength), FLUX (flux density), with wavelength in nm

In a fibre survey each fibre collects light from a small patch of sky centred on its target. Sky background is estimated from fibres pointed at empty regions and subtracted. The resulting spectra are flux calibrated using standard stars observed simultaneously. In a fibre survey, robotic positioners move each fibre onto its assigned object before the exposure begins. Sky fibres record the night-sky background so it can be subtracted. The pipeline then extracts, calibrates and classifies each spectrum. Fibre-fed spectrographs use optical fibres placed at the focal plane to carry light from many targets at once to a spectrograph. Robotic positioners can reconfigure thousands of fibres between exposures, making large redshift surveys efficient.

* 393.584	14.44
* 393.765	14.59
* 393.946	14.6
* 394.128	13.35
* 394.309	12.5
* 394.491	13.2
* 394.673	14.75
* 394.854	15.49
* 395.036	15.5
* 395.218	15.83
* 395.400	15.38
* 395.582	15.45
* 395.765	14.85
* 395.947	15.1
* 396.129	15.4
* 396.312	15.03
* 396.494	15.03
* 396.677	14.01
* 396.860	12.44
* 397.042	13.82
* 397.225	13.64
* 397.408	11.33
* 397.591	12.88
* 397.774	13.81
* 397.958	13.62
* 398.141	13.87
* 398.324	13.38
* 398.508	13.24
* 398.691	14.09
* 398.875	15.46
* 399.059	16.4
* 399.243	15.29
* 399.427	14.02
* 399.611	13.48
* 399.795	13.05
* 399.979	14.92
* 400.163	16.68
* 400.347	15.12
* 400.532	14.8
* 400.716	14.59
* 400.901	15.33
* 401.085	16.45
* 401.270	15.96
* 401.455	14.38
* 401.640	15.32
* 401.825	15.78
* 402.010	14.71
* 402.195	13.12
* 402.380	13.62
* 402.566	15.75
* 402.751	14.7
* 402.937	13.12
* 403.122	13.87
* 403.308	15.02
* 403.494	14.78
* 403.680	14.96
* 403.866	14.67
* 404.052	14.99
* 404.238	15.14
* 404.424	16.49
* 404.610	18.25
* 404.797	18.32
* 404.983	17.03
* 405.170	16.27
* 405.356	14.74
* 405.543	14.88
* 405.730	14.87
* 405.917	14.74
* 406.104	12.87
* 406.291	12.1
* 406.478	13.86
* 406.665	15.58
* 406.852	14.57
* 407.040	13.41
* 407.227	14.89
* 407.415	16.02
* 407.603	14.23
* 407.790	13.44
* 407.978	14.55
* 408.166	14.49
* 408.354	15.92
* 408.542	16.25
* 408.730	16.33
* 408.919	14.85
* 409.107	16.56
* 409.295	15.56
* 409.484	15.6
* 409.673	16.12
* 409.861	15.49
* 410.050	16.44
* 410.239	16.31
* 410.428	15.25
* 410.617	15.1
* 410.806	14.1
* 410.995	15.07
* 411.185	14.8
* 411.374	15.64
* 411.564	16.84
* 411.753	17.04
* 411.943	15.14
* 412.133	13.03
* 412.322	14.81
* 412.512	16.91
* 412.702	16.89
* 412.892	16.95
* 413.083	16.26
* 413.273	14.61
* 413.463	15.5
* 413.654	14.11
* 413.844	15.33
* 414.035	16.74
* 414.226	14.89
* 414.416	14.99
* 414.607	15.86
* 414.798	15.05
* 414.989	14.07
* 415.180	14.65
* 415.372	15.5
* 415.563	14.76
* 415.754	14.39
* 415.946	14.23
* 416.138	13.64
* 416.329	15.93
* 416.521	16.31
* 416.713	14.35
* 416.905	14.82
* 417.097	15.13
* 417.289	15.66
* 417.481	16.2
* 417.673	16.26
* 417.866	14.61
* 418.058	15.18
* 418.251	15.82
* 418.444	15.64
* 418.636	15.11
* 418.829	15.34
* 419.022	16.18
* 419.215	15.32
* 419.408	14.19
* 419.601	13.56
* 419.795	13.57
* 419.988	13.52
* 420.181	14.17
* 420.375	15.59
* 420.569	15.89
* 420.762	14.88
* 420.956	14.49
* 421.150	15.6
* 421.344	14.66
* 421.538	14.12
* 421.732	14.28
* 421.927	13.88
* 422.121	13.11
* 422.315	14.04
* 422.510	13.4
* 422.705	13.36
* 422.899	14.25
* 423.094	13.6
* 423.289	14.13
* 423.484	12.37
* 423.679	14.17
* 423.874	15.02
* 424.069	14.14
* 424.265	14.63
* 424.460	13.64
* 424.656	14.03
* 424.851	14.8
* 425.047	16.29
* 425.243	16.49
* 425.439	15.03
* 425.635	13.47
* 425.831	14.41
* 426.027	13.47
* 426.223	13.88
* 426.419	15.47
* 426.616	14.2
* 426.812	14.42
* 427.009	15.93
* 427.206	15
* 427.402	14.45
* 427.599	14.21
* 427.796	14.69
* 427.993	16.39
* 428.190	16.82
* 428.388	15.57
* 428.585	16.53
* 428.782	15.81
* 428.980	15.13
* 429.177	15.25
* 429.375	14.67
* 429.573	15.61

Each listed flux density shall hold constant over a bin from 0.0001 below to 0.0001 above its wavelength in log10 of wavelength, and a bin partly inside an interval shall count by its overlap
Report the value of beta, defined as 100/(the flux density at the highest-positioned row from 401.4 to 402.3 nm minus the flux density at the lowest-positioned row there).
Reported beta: -79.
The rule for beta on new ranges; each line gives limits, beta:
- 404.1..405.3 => 88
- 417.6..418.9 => -109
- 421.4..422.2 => -99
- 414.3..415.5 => 196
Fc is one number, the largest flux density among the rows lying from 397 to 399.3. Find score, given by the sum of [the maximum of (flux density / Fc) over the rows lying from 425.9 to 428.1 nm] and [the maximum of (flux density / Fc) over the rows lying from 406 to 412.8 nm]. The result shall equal 2.04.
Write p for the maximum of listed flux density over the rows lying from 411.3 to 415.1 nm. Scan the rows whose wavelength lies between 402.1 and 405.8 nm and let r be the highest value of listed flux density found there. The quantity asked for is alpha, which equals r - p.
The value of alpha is 1.3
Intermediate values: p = 17.04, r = 18.32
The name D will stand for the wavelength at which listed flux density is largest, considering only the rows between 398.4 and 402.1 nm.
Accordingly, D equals 400.163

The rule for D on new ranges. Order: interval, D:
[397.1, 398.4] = 398.141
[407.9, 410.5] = 409.107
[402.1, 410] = 404.797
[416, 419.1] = 416.521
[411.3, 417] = 411.753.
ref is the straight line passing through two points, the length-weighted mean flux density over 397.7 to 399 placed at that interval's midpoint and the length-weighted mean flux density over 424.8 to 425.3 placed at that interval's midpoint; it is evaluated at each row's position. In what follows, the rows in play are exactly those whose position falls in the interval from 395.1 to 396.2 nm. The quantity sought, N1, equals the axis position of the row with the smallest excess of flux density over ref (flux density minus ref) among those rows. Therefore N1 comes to 395.765 nm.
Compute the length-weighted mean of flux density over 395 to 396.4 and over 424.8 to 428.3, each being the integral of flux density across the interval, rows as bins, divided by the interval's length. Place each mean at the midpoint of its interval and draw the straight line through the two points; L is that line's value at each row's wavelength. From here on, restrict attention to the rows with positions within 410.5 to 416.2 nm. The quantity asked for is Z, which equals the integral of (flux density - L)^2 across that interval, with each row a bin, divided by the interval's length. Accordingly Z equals 1.09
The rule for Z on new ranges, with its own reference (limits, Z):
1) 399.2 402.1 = 1.00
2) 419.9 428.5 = 1.16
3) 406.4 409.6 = 0.97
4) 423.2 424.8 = 1.46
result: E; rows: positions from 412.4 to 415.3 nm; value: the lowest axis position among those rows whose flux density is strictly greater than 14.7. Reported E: 412.512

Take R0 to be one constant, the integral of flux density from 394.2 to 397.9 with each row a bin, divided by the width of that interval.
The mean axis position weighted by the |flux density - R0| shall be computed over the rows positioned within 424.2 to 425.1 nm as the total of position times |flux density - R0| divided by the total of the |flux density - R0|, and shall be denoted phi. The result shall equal 424.82 nm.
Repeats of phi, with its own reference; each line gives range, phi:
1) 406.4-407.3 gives 406.85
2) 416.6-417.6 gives 417.28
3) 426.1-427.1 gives 426.70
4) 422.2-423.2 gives 422.71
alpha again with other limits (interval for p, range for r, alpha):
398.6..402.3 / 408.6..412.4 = 0.4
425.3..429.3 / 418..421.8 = -0.6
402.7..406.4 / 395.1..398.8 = -2.5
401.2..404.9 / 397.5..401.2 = -1.6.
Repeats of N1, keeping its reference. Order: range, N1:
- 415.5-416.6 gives 416.138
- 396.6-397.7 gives 397.408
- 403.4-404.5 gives 403.866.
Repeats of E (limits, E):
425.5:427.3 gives 426.419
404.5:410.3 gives 404.610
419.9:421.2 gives 420.375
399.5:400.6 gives 399.979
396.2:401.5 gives 396.312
